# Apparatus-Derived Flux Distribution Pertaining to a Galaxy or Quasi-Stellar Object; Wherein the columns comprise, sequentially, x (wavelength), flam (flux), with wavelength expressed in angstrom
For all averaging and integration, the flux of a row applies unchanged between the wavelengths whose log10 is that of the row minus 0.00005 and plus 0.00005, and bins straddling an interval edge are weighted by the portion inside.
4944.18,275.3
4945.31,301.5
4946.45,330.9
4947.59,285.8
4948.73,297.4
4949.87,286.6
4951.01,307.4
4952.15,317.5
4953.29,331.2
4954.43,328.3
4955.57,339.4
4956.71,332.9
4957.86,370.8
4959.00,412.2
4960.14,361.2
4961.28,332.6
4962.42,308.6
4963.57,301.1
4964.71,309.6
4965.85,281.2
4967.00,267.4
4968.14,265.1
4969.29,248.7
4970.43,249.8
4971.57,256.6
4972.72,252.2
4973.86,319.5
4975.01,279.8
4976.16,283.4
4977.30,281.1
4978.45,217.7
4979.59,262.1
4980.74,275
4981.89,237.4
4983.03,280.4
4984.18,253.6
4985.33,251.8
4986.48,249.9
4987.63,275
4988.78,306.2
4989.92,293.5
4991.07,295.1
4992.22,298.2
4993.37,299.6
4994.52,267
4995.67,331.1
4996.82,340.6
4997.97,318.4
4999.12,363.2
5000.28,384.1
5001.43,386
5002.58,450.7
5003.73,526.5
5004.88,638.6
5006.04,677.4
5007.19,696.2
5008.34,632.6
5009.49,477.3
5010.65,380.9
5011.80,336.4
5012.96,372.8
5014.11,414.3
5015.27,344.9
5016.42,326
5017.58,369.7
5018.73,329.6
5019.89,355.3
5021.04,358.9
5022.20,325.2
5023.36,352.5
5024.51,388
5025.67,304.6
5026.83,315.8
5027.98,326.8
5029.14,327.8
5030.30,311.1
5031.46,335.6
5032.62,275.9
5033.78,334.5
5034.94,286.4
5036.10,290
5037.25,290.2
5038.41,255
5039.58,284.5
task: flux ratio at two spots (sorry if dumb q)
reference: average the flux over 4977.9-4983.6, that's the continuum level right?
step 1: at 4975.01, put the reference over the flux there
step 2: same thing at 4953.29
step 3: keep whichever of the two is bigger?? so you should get 0.91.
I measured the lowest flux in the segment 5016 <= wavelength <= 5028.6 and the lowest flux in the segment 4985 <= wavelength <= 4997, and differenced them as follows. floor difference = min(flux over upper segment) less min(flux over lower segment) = 55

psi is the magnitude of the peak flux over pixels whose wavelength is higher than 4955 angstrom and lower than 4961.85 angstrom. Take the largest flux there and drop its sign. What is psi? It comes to 412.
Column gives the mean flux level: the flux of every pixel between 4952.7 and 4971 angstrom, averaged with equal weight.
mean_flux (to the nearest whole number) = 315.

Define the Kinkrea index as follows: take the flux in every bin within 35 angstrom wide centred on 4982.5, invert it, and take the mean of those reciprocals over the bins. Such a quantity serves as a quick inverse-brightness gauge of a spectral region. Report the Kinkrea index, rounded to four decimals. 0.0036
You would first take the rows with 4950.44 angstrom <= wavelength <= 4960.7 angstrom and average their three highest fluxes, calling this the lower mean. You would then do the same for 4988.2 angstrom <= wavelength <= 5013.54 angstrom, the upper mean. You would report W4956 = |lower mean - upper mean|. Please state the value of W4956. 289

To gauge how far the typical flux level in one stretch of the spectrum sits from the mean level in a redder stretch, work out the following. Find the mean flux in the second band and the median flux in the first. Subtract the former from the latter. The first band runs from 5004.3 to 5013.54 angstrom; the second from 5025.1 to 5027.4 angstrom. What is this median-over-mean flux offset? 245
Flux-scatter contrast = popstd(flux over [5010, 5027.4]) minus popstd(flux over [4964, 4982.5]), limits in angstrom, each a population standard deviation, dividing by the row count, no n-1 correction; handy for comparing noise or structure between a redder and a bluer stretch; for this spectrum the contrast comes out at 4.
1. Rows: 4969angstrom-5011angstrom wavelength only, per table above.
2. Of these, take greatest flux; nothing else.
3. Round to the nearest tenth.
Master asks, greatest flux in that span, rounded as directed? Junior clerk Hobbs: 696.2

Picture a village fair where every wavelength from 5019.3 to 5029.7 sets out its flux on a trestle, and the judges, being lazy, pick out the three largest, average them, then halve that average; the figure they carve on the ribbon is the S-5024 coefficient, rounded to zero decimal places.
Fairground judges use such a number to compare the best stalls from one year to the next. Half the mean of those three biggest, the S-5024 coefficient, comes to 184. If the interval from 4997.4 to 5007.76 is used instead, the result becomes 335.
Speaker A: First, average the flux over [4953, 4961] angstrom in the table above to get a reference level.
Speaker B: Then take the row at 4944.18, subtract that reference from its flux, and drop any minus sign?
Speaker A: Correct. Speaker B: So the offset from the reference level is 78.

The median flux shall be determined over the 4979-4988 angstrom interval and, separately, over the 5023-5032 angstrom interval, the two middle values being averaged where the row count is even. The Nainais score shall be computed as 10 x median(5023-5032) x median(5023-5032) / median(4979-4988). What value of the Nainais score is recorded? 4155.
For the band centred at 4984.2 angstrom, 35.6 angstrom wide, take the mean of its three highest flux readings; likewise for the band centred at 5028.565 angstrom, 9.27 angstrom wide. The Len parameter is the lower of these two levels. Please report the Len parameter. 350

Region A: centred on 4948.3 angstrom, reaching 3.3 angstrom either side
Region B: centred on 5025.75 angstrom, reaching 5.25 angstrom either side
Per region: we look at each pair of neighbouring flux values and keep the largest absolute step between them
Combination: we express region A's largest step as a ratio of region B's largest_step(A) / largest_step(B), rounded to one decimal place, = 0.5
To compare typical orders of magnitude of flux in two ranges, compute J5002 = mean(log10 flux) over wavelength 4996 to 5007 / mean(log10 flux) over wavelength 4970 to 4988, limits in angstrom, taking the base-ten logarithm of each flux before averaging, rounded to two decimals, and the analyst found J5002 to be 1.09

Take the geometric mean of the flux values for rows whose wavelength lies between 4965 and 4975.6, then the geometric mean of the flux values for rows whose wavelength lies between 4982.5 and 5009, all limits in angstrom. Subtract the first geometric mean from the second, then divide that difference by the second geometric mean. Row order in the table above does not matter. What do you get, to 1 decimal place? 0.3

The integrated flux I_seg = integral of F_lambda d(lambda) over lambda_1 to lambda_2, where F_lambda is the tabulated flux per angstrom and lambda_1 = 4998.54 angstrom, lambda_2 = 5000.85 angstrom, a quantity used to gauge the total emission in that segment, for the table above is 860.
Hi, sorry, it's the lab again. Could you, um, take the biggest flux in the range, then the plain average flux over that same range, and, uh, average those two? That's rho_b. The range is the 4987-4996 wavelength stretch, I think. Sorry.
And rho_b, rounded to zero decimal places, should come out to 313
